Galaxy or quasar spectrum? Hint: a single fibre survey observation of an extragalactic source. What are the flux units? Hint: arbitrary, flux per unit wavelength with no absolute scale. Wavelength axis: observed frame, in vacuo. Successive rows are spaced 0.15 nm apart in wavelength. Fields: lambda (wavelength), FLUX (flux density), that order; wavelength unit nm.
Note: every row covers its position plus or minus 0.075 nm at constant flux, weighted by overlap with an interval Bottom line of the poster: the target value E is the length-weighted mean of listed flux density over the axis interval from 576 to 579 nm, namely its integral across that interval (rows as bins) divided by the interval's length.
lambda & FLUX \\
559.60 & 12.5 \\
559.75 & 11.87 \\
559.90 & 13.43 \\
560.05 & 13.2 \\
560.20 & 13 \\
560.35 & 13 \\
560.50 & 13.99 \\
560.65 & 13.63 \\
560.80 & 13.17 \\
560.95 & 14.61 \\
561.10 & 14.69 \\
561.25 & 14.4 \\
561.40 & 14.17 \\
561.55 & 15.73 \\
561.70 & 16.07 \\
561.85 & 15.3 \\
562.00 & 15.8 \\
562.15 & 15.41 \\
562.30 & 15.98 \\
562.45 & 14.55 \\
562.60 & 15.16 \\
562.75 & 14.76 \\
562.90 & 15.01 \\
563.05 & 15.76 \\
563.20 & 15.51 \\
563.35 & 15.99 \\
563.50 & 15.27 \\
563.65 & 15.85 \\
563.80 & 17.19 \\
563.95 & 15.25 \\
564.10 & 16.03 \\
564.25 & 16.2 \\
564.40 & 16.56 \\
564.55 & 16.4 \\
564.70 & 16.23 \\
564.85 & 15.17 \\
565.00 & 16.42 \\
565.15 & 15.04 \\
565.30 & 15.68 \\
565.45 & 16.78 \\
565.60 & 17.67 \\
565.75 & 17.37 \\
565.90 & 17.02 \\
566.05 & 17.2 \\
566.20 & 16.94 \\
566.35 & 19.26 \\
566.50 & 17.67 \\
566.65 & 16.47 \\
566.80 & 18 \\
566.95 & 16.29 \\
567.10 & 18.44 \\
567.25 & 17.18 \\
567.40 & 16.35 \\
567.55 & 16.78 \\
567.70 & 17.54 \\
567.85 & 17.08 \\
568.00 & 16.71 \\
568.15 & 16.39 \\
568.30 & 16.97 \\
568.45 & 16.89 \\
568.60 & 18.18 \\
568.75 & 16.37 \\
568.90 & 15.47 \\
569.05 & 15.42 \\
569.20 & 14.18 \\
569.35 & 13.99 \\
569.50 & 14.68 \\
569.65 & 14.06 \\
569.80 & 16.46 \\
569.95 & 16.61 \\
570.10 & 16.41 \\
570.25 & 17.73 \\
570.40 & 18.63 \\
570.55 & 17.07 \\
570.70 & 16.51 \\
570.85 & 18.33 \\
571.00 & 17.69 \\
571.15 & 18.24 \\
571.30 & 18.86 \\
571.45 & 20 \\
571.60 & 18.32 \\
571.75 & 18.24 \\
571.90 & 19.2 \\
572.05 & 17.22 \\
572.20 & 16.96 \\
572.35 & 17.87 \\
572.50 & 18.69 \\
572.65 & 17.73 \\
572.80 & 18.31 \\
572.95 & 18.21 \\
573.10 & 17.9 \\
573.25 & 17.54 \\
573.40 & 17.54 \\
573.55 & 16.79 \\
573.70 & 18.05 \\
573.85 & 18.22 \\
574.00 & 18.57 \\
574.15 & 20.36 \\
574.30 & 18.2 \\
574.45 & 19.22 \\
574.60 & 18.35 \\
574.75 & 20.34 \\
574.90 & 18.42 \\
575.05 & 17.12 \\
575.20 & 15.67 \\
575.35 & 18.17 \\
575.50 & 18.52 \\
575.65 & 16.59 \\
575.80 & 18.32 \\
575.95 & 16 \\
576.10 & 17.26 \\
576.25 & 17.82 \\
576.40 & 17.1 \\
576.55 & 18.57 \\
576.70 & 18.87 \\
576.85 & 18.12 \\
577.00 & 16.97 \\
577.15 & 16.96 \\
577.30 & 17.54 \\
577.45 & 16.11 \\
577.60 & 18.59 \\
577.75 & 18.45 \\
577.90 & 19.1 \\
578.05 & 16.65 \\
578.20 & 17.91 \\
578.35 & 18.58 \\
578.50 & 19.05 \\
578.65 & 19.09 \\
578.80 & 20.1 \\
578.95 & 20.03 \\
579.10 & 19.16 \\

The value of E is 18.1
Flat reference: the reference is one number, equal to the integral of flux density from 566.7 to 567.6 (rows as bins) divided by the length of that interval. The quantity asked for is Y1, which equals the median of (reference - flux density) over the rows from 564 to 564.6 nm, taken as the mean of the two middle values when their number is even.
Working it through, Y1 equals 0.9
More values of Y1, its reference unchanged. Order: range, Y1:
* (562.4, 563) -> 2.3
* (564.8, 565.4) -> 1.7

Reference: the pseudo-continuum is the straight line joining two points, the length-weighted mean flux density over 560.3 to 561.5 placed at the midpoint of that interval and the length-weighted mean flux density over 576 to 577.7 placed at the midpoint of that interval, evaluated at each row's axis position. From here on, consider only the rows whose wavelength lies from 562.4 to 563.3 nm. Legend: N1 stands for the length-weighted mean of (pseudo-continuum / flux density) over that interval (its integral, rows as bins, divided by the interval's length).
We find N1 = 0.95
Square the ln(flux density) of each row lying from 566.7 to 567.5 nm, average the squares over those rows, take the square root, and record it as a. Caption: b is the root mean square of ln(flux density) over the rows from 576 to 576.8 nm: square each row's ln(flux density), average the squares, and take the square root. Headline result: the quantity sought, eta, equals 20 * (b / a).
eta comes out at 20.3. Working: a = 2.85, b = 2.89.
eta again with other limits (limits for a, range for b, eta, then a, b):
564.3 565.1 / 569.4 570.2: 19.8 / 2.78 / 2.75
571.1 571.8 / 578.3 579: 20.2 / 2.93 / 2.96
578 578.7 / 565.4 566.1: 19.6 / 2.90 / 2.85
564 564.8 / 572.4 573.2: 20.8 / 2.79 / 2.90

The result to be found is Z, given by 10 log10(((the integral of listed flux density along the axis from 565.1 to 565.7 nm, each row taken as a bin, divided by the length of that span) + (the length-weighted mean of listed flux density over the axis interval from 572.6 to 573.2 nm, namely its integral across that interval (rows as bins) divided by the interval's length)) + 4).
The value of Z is 15.8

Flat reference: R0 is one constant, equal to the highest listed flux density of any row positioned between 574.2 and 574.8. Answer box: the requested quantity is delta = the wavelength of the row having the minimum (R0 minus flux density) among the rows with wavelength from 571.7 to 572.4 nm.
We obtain 571.90 nm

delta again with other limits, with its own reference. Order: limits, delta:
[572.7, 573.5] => 572.80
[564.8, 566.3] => 565.60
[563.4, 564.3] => 563.80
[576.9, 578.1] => 577.90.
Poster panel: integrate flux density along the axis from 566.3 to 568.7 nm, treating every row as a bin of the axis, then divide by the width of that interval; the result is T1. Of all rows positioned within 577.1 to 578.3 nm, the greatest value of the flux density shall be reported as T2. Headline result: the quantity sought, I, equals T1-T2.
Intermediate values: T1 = 17.2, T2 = 19.1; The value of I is -2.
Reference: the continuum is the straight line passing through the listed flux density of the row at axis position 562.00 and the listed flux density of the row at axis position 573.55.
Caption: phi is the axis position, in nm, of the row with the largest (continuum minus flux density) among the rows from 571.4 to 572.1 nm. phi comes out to 572.05 nm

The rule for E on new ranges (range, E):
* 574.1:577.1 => 18.0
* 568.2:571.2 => 16.5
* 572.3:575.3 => 18.2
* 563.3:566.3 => 16.3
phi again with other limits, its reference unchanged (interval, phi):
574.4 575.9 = 575.20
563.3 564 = 563.95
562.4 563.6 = 562.45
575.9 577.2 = 575.95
